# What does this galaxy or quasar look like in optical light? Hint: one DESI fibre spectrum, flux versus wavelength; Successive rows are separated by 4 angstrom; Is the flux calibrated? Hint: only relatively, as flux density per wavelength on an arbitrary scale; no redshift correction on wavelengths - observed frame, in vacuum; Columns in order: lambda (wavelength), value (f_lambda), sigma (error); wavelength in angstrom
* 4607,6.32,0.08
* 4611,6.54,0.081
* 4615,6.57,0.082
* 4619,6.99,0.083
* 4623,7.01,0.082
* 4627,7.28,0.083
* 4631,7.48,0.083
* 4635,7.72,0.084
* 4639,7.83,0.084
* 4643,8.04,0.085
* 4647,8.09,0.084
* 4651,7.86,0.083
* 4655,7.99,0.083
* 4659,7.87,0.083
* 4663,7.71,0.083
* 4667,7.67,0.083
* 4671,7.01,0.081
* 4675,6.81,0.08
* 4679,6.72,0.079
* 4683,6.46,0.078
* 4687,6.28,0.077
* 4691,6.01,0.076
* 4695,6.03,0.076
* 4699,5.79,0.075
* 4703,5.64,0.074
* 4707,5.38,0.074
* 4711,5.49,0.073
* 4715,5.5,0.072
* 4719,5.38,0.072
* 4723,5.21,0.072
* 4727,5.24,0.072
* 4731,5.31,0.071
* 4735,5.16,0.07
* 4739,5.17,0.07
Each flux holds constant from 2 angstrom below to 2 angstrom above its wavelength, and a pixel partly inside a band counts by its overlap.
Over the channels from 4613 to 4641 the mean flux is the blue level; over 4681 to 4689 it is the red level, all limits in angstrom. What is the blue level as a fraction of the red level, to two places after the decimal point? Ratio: 1.14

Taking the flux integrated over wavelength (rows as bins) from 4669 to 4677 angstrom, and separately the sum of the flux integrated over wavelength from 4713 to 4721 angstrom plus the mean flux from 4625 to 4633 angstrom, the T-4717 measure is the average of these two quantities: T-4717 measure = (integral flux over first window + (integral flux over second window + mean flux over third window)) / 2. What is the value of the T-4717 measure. 53.1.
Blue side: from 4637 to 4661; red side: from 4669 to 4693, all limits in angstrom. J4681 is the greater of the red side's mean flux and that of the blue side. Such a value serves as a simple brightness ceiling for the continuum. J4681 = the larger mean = 7.95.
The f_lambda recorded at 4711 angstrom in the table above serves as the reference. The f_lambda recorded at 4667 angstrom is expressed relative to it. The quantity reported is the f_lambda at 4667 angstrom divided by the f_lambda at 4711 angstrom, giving 1.4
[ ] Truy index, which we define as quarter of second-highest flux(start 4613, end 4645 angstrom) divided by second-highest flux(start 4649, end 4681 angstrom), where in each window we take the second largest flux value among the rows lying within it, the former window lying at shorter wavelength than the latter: 0.249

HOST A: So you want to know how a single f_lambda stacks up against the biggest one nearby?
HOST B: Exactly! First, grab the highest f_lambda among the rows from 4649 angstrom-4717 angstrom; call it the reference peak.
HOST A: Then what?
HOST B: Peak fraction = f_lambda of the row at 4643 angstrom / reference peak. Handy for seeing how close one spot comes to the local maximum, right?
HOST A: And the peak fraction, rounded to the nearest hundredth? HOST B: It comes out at 1.01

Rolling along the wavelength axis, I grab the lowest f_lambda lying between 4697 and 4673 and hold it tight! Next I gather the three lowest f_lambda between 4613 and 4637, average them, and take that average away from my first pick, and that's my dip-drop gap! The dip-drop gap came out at -0.8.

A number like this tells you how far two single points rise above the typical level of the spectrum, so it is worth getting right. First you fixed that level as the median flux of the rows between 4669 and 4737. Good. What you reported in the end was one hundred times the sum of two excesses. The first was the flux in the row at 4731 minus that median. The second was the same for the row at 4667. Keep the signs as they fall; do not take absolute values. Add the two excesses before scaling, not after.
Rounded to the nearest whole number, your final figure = 170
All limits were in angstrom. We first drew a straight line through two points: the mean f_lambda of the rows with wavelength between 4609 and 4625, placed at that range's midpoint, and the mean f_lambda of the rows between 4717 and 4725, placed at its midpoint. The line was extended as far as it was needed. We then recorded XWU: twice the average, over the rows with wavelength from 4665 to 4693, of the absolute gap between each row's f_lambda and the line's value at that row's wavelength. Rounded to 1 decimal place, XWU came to 1.6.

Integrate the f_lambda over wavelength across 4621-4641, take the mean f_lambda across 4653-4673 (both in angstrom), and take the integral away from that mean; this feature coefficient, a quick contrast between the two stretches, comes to -142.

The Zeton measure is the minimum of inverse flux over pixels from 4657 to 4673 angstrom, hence 0.127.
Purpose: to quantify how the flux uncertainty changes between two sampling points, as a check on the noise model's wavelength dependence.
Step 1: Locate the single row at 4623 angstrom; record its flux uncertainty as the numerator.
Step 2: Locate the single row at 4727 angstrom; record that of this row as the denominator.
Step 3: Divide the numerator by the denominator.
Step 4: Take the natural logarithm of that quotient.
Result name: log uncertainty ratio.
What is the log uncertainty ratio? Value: 0.13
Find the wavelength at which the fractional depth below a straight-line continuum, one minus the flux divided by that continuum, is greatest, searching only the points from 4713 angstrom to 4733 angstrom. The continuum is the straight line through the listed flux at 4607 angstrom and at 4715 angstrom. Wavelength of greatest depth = 4723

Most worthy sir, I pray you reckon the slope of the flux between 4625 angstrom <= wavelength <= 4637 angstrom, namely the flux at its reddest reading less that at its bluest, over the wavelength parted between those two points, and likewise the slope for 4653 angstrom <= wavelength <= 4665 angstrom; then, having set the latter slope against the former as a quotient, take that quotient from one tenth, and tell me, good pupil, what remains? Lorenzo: 0.7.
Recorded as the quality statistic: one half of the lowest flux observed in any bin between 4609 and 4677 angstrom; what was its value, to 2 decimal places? 3.27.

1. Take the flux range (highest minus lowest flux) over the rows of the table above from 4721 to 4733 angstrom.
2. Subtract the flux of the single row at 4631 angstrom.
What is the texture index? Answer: -7.4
